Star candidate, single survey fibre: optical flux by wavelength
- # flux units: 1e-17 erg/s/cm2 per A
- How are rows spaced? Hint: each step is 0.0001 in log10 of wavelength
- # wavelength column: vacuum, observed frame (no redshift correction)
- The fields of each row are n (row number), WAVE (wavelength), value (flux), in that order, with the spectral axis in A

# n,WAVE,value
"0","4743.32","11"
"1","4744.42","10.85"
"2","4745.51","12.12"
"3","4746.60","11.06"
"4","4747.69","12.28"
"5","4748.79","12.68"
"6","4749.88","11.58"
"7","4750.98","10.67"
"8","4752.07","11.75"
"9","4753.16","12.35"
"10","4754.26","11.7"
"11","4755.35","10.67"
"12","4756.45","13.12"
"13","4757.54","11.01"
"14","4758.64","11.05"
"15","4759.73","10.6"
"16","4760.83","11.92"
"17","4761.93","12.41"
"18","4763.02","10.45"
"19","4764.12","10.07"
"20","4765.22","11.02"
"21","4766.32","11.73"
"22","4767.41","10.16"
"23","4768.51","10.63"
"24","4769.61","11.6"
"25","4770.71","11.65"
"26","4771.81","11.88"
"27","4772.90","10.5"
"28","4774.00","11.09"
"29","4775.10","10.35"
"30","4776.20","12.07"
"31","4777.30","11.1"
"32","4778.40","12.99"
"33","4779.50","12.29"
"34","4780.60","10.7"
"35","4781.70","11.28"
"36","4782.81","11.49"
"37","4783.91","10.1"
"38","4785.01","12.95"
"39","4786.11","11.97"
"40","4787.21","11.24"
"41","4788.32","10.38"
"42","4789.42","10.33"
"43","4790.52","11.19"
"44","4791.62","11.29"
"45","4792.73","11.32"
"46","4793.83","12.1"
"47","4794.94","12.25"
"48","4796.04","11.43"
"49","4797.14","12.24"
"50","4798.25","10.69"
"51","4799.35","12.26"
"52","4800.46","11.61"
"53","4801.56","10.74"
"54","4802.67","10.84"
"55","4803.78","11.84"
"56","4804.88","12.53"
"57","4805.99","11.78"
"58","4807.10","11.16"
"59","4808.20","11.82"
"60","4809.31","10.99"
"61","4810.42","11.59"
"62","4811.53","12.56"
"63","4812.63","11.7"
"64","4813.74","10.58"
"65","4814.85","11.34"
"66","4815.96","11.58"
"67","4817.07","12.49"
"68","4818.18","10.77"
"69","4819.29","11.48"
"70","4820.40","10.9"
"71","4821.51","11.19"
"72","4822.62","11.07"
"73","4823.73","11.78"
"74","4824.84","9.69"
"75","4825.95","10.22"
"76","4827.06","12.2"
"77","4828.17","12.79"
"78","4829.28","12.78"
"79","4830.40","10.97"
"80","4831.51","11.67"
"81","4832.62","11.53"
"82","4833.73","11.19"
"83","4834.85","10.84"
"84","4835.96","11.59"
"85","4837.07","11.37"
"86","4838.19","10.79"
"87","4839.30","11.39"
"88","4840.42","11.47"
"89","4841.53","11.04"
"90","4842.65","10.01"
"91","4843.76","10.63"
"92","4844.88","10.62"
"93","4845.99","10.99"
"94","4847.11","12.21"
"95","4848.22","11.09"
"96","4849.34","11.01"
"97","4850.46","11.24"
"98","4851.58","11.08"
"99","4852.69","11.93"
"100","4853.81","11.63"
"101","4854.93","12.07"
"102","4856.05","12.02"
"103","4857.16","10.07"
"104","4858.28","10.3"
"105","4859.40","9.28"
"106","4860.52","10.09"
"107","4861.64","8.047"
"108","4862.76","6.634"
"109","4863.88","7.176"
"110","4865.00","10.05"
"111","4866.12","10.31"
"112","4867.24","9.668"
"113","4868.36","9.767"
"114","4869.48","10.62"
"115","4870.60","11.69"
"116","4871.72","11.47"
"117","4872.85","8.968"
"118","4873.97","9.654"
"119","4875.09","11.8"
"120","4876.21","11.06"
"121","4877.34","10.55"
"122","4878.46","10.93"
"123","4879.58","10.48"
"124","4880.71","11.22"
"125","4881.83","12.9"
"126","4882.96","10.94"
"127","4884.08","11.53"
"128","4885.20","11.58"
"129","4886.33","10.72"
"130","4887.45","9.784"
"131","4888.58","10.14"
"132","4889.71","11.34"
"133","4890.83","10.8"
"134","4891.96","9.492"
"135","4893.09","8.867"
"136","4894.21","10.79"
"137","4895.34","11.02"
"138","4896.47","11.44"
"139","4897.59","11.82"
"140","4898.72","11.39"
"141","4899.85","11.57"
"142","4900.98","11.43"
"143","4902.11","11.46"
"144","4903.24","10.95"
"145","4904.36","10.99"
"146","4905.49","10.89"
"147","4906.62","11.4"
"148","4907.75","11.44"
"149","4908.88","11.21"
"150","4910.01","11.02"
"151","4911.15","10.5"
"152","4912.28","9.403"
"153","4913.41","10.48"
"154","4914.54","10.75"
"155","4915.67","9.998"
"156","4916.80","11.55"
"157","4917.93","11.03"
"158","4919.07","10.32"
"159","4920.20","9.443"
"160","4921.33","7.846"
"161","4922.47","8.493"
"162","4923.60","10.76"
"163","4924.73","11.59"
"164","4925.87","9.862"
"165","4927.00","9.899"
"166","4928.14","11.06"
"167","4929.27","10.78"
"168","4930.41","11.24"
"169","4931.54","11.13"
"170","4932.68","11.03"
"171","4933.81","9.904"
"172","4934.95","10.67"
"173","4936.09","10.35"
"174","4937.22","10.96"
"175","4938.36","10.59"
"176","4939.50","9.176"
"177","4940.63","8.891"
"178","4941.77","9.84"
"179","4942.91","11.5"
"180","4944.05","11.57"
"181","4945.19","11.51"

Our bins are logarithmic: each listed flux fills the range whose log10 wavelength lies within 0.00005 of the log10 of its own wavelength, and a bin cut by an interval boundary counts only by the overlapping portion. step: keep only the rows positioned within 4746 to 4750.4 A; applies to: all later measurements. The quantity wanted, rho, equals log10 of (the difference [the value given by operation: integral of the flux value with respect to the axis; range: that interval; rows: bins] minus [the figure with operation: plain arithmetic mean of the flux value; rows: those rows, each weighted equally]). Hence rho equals 1.61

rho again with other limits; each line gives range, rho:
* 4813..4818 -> 1.66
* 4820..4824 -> 1.53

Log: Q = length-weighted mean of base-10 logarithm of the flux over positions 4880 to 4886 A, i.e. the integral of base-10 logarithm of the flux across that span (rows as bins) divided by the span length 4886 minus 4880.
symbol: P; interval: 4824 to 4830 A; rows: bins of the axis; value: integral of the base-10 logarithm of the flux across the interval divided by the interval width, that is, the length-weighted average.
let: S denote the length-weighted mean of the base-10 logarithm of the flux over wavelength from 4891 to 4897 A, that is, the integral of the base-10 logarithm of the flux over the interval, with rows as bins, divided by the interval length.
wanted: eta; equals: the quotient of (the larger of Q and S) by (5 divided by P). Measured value 0.225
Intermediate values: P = 1.06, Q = 1.06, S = 1.01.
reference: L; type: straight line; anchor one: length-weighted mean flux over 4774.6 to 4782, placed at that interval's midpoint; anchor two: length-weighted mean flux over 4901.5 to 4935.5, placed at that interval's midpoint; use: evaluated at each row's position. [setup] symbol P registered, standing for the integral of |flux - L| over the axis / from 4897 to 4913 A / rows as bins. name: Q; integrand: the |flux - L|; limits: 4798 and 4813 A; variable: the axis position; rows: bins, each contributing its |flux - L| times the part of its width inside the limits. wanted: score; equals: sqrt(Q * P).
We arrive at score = 9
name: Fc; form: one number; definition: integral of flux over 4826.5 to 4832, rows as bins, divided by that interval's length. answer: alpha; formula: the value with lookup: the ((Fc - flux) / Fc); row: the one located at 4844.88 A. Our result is 0.12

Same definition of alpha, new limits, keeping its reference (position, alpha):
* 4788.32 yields 0.14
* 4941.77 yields 0.19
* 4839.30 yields 0.06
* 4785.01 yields -0.07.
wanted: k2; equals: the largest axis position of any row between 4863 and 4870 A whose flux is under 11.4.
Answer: 4869.48 A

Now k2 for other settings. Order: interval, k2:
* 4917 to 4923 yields 4922.47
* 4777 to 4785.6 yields 4783.91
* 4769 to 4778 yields 4777.30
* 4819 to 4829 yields 4825.95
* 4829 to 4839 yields 4838.19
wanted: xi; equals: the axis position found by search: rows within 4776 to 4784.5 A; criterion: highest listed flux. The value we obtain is 4778.40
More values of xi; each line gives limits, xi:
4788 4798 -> 4794.94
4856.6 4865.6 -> 4858.28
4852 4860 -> 4854.93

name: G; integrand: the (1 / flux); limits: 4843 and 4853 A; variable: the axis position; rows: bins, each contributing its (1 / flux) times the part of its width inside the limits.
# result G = 0.90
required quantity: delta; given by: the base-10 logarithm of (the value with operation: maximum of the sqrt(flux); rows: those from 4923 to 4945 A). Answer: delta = 0.532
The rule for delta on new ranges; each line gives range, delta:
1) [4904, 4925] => 0.532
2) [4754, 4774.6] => 0.559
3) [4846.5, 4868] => 0.543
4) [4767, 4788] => 0.557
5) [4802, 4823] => 0.549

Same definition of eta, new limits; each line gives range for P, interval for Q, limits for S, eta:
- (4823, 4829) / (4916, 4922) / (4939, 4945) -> 0.213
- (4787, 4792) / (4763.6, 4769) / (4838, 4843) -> 0.215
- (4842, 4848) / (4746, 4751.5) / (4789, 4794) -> 0.221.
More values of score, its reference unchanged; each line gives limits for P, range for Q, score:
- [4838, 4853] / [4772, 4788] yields 8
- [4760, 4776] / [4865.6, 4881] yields 11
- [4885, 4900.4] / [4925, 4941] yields 10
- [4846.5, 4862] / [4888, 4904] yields 12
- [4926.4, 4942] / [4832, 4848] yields 8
